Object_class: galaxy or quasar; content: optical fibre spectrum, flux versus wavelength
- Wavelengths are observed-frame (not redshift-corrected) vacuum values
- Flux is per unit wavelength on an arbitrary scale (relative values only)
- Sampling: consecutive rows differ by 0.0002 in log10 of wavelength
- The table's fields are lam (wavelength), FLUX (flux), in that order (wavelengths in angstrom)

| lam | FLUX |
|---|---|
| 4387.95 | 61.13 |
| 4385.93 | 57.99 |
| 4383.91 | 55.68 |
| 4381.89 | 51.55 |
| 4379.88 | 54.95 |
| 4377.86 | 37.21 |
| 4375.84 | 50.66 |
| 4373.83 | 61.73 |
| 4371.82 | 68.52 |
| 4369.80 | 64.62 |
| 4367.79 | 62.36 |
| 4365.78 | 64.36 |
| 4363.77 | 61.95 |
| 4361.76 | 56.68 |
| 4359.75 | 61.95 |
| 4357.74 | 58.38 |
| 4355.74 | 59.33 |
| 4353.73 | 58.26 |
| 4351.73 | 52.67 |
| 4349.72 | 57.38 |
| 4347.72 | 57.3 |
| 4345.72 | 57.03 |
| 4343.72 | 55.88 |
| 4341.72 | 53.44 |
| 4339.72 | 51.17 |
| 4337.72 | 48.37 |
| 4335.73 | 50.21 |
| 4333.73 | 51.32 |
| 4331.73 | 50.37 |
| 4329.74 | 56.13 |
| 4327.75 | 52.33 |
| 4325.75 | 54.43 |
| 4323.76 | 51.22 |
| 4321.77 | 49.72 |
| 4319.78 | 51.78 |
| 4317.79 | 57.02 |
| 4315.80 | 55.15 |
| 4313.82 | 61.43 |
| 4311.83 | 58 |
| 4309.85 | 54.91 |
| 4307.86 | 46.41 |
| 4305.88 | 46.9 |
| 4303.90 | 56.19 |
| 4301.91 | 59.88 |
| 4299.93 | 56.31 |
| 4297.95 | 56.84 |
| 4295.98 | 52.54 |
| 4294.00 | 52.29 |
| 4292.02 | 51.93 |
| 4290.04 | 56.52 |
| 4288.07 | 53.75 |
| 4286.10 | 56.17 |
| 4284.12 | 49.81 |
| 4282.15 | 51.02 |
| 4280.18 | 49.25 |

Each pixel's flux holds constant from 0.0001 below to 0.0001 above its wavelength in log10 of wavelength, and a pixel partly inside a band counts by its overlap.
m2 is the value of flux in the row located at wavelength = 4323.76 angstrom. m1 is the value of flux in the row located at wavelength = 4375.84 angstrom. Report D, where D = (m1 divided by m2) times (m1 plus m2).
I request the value 101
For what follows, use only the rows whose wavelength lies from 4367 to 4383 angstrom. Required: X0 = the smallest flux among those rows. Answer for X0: 37.21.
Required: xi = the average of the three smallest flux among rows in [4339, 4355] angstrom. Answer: 52.4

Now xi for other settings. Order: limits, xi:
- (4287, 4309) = 48.4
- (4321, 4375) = 49.4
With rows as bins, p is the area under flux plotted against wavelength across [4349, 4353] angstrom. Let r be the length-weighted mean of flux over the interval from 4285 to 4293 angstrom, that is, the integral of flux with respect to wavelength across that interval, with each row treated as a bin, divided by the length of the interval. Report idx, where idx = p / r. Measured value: 4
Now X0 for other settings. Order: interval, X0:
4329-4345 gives 48.37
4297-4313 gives 46.41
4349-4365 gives 52.67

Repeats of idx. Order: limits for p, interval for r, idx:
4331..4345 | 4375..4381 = 15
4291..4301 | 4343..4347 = 10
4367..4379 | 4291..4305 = 13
